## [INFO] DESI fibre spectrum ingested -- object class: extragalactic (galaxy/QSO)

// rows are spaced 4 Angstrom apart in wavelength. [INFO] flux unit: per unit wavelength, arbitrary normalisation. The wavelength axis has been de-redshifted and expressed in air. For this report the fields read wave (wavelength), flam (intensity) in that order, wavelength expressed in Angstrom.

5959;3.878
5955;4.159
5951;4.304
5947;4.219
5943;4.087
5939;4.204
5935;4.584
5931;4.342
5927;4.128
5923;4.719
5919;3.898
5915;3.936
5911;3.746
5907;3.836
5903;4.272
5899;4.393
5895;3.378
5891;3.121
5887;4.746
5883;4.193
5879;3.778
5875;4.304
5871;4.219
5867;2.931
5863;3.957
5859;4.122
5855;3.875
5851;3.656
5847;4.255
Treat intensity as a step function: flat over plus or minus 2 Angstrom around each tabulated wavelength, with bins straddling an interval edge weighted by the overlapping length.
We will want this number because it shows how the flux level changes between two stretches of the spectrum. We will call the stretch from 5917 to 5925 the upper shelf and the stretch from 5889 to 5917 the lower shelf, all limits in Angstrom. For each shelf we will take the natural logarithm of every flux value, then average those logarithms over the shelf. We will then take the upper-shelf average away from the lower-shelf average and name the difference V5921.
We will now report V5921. -0.124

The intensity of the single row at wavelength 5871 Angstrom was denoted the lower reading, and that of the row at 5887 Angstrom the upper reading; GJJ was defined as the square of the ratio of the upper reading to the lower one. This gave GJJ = 1.3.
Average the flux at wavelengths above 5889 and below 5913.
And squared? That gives 14.4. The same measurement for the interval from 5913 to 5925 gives 17.5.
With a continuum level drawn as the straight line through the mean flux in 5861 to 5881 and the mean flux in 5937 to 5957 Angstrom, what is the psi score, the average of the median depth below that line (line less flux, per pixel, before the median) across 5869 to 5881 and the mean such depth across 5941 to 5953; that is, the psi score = -0.19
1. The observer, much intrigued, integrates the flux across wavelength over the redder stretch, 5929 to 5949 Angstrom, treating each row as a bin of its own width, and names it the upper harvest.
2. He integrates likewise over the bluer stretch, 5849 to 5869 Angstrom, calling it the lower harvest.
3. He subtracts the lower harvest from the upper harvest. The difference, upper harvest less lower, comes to 12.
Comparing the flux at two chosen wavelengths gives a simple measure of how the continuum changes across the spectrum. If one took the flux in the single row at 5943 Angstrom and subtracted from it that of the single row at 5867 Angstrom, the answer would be 1.2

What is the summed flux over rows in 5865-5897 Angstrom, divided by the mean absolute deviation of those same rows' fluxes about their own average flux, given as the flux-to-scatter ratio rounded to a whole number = 58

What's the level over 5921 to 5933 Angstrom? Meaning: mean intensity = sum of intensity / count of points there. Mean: 4.40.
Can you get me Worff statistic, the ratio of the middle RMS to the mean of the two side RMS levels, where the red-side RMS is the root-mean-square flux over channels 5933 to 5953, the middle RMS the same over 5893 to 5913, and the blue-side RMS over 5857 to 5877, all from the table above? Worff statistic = 0.96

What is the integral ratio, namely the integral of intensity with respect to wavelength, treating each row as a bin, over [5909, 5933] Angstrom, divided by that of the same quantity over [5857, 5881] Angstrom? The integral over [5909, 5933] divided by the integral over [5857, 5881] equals 1.06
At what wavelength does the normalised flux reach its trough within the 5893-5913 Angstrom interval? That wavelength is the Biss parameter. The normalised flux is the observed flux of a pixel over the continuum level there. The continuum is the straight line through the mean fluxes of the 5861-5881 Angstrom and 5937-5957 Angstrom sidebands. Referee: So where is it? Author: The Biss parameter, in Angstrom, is 5895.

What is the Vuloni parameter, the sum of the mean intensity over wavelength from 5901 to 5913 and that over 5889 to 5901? 7.6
